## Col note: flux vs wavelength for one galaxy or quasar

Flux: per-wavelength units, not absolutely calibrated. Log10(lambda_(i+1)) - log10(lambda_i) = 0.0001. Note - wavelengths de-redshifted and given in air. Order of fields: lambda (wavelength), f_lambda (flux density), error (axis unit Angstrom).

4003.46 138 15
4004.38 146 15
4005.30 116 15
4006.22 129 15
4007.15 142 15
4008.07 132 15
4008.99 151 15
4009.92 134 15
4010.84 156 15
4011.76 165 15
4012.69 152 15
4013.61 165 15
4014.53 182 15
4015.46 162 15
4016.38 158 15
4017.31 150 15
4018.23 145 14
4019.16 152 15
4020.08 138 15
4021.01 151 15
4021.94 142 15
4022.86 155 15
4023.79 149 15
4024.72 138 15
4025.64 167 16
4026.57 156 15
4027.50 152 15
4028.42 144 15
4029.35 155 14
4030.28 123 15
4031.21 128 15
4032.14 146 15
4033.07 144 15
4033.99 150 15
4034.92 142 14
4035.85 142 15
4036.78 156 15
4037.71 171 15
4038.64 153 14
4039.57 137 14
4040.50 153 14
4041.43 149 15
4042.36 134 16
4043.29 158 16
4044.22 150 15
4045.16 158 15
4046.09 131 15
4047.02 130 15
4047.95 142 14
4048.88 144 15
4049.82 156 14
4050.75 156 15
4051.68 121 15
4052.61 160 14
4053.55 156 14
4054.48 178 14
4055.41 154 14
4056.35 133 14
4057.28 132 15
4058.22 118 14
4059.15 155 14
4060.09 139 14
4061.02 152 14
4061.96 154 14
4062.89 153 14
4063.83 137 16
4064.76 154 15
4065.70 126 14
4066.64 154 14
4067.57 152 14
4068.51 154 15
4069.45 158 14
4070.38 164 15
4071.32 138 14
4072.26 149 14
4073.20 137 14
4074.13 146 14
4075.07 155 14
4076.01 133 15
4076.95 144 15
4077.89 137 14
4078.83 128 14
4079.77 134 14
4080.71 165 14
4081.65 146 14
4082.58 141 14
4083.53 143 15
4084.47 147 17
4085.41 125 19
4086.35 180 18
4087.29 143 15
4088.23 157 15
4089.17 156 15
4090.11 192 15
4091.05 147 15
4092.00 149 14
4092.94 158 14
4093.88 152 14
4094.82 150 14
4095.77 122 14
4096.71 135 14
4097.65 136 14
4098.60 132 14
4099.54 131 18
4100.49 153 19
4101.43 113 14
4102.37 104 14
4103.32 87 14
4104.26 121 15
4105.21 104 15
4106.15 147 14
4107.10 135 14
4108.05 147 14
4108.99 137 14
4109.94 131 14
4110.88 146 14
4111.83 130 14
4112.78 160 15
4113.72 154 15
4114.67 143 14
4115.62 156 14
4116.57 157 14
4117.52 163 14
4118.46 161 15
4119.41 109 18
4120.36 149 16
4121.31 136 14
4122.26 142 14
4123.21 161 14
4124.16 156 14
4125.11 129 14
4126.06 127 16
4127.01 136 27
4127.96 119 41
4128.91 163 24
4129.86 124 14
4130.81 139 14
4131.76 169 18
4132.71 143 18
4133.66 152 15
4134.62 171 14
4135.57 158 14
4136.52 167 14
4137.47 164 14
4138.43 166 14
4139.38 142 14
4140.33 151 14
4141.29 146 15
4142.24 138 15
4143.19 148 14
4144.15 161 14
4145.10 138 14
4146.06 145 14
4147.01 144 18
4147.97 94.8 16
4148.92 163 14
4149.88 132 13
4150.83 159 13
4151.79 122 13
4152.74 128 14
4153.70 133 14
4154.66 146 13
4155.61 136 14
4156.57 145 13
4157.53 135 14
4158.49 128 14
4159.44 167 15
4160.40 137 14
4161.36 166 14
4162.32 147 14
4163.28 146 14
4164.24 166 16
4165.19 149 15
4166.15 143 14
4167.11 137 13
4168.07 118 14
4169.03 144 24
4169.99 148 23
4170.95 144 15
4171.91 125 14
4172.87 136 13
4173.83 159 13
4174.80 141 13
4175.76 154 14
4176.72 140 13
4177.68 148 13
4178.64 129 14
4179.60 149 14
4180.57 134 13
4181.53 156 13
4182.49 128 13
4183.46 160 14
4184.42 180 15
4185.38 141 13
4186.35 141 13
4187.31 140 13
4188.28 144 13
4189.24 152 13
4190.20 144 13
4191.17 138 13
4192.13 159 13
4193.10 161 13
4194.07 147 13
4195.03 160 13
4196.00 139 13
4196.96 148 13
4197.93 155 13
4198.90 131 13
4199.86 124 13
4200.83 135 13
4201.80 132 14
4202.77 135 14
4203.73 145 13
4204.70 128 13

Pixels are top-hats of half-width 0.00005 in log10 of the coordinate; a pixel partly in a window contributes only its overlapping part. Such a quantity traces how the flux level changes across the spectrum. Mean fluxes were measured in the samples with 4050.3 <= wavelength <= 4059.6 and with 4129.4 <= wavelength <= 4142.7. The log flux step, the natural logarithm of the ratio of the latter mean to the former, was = 0.039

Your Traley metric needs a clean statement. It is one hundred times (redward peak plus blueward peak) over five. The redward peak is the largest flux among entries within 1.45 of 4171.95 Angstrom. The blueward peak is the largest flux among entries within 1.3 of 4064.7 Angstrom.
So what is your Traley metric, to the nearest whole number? 5960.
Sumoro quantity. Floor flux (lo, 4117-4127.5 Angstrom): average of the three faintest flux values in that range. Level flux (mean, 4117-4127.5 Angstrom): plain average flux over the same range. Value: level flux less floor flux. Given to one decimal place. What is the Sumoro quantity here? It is 21.0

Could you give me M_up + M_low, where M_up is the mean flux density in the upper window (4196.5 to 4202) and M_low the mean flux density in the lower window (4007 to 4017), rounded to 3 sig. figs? 292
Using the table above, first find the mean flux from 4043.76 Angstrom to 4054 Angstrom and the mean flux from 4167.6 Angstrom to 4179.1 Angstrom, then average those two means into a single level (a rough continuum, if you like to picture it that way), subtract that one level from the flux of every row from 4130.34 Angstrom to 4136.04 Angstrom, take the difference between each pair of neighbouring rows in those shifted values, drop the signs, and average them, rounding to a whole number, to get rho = 19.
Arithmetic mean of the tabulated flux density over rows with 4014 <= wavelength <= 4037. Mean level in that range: 149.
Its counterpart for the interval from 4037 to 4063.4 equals 147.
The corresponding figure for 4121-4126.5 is 142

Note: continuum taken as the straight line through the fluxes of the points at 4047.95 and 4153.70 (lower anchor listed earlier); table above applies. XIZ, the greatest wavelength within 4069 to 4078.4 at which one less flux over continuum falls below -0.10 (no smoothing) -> 4075.07 Angstrom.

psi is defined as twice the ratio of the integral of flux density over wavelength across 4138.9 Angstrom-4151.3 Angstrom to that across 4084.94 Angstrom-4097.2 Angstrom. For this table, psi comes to 1.92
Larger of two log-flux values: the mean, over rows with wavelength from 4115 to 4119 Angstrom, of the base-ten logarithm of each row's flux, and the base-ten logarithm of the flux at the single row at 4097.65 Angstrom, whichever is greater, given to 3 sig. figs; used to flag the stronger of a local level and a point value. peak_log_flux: 2.20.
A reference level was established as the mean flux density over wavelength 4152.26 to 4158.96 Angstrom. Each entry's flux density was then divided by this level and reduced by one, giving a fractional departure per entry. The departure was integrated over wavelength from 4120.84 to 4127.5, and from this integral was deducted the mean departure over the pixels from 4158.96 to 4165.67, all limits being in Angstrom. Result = 0.12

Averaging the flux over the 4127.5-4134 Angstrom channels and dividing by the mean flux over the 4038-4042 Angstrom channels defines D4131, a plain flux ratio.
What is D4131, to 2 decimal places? 0.97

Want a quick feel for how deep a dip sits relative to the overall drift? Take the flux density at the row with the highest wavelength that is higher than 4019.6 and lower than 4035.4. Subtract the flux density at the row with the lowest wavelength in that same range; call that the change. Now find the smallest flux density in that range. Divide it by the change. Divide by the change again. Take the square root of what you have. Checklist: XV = 2.8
